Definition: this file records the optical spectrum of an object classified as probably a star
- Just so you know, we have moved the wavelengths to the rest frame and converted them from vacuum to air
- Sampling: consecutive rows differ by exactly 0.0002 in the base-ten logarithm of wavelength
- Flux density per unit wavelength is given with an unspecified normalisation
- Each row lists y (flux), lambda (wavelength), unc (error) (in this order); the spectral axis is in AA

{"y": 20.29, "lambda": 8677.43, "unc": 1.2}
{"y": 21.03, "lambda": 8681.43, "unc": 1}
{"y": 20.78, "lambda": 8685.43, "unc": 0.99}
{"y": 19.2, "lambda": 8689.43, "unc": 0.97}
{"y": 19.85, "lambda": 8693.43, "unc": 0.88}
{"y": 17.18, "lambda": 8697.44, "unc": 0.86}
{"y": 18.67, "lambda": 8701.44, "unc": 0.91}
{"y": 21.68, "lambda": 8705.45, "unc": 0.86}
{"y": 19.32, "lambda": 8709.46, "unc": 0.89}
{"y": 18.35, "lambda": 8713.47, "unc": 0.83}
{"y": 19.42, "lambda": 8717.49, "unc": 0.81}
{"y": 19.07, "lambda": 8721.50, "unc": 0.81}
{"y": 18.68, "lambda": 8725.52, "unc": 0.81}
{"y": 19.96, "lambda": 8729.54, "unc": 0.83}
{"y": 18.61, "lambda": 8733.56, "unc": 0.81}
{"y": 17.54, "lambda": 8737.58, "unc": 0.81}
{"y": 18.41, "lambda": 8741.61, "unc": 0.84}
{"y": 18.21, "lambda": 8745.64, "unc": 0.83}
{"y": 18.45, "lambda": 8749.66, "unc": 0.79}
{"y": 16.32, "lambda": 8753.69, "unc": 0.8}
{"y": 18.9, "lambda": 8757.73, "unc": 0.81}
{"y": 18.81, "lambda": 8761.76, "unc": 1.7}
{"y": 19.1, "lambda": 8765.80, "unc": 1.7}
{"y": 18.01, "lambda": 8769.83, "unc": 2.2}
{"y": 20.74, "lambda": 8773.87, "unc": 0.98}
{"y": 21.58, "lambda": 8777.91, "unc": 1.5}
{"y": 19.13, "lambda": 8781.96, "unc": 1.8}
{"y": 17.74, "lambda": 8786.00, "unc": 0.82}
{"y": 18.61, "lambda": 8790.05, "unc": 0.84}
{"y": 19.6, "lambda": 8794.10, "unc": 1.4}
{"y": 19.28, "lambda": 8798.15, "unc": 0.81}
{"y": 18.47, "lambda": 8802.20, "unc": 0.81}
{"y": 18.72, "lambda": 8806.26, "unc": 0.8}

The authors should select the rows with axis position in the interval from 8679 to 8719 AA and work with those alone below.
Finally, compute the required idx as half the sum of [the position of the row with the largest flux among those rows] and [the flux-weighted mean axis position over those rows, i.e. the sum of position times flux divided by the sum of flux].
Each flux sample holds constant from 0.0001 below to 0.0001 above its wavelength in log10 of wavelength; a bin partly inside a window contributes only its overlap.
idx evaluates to 8702.3 AA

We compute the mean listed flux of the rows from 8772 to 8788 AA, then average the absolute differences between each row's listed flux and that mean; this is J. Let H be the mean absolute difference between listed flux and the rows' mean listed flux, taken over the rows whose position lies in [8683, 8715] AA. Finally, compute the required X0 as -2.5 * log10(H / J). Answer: 0.3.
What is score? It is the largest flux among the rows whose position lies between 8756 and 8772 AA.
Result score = 19.1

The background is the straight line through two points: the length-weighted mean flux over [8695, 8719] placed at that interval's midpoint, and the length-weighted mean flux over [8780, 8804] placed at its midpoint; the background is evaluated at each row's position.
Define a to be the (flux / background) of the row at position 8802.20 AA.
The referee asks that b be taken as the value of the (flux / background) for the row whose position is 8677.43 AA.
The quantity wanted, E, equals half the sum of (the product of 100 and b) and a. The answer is 53.3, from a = 0.98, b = 1.06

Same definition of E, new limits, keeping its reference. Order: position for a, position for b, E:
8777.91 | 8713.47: 48.7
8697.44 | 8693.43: 52.3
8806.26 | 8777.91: 57.7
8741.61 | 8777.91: 57.7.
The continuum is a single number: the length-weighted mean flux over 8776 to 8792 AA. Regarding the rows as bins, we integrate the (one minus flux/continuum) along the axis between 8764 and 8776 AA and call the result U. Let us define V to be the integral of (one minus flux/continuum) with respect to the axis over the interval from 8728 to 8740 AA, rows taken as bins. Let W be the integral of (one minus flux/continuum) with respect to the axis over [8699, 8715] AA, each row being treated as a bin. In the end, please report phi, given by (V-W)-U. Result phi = 0.60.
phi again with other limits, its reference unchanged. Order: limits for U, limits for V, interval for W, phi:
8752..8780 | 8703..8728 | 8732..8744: -1.10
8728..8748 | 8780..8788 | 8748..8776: -1.32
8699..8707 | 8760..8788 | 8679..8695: 1.01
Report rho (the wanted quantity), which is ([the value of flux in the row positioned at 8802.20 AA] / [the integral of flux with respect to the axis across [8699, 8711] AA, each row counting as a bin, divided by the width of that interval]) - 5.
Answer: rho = -4.07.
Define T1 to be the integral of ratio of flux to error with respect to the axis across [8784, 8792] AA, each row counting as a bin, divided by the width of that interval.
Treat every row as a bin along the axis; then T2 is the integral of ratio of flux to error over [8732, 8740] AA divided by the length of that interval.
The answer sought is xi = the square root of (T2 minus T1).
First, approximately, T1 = 22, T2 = 22.3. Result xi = 0.6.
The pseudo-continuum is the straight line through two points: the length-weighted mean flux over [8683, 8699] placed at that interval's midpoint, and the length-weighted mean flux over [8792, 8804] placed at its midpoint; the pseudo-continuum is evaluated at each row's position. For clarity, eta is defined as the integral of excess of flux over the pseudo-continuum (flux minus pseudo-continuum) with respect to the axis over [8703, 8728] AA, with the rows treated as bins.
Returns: 2.9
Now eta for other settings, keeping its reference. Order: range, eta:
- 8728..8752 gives -18.7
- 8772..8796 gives 9.6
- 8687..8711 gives 0.2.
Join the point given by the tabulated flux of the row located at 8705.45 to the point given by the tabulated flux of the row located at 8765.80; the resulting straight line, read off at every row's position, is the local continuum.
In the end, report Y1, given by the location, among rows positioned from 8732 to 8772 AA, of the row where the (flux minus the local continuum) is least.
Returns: 8753.69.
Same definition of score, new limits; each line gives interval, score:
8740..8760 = 18.9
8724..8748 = 19.96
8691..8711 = 21.68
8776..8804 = 21.58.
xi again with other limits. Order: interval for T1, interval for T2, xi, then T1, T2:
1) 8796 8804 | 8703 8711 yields 0.5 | 23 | 23.4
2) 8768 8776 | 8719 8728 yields 2.9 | 15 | 23.4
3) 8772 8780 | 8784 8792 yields 2.1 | 18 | 21.9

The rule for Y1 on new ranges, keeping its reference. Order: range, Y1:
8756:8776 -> 8769.83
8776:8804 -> 8786.00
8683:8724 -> 8697.44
